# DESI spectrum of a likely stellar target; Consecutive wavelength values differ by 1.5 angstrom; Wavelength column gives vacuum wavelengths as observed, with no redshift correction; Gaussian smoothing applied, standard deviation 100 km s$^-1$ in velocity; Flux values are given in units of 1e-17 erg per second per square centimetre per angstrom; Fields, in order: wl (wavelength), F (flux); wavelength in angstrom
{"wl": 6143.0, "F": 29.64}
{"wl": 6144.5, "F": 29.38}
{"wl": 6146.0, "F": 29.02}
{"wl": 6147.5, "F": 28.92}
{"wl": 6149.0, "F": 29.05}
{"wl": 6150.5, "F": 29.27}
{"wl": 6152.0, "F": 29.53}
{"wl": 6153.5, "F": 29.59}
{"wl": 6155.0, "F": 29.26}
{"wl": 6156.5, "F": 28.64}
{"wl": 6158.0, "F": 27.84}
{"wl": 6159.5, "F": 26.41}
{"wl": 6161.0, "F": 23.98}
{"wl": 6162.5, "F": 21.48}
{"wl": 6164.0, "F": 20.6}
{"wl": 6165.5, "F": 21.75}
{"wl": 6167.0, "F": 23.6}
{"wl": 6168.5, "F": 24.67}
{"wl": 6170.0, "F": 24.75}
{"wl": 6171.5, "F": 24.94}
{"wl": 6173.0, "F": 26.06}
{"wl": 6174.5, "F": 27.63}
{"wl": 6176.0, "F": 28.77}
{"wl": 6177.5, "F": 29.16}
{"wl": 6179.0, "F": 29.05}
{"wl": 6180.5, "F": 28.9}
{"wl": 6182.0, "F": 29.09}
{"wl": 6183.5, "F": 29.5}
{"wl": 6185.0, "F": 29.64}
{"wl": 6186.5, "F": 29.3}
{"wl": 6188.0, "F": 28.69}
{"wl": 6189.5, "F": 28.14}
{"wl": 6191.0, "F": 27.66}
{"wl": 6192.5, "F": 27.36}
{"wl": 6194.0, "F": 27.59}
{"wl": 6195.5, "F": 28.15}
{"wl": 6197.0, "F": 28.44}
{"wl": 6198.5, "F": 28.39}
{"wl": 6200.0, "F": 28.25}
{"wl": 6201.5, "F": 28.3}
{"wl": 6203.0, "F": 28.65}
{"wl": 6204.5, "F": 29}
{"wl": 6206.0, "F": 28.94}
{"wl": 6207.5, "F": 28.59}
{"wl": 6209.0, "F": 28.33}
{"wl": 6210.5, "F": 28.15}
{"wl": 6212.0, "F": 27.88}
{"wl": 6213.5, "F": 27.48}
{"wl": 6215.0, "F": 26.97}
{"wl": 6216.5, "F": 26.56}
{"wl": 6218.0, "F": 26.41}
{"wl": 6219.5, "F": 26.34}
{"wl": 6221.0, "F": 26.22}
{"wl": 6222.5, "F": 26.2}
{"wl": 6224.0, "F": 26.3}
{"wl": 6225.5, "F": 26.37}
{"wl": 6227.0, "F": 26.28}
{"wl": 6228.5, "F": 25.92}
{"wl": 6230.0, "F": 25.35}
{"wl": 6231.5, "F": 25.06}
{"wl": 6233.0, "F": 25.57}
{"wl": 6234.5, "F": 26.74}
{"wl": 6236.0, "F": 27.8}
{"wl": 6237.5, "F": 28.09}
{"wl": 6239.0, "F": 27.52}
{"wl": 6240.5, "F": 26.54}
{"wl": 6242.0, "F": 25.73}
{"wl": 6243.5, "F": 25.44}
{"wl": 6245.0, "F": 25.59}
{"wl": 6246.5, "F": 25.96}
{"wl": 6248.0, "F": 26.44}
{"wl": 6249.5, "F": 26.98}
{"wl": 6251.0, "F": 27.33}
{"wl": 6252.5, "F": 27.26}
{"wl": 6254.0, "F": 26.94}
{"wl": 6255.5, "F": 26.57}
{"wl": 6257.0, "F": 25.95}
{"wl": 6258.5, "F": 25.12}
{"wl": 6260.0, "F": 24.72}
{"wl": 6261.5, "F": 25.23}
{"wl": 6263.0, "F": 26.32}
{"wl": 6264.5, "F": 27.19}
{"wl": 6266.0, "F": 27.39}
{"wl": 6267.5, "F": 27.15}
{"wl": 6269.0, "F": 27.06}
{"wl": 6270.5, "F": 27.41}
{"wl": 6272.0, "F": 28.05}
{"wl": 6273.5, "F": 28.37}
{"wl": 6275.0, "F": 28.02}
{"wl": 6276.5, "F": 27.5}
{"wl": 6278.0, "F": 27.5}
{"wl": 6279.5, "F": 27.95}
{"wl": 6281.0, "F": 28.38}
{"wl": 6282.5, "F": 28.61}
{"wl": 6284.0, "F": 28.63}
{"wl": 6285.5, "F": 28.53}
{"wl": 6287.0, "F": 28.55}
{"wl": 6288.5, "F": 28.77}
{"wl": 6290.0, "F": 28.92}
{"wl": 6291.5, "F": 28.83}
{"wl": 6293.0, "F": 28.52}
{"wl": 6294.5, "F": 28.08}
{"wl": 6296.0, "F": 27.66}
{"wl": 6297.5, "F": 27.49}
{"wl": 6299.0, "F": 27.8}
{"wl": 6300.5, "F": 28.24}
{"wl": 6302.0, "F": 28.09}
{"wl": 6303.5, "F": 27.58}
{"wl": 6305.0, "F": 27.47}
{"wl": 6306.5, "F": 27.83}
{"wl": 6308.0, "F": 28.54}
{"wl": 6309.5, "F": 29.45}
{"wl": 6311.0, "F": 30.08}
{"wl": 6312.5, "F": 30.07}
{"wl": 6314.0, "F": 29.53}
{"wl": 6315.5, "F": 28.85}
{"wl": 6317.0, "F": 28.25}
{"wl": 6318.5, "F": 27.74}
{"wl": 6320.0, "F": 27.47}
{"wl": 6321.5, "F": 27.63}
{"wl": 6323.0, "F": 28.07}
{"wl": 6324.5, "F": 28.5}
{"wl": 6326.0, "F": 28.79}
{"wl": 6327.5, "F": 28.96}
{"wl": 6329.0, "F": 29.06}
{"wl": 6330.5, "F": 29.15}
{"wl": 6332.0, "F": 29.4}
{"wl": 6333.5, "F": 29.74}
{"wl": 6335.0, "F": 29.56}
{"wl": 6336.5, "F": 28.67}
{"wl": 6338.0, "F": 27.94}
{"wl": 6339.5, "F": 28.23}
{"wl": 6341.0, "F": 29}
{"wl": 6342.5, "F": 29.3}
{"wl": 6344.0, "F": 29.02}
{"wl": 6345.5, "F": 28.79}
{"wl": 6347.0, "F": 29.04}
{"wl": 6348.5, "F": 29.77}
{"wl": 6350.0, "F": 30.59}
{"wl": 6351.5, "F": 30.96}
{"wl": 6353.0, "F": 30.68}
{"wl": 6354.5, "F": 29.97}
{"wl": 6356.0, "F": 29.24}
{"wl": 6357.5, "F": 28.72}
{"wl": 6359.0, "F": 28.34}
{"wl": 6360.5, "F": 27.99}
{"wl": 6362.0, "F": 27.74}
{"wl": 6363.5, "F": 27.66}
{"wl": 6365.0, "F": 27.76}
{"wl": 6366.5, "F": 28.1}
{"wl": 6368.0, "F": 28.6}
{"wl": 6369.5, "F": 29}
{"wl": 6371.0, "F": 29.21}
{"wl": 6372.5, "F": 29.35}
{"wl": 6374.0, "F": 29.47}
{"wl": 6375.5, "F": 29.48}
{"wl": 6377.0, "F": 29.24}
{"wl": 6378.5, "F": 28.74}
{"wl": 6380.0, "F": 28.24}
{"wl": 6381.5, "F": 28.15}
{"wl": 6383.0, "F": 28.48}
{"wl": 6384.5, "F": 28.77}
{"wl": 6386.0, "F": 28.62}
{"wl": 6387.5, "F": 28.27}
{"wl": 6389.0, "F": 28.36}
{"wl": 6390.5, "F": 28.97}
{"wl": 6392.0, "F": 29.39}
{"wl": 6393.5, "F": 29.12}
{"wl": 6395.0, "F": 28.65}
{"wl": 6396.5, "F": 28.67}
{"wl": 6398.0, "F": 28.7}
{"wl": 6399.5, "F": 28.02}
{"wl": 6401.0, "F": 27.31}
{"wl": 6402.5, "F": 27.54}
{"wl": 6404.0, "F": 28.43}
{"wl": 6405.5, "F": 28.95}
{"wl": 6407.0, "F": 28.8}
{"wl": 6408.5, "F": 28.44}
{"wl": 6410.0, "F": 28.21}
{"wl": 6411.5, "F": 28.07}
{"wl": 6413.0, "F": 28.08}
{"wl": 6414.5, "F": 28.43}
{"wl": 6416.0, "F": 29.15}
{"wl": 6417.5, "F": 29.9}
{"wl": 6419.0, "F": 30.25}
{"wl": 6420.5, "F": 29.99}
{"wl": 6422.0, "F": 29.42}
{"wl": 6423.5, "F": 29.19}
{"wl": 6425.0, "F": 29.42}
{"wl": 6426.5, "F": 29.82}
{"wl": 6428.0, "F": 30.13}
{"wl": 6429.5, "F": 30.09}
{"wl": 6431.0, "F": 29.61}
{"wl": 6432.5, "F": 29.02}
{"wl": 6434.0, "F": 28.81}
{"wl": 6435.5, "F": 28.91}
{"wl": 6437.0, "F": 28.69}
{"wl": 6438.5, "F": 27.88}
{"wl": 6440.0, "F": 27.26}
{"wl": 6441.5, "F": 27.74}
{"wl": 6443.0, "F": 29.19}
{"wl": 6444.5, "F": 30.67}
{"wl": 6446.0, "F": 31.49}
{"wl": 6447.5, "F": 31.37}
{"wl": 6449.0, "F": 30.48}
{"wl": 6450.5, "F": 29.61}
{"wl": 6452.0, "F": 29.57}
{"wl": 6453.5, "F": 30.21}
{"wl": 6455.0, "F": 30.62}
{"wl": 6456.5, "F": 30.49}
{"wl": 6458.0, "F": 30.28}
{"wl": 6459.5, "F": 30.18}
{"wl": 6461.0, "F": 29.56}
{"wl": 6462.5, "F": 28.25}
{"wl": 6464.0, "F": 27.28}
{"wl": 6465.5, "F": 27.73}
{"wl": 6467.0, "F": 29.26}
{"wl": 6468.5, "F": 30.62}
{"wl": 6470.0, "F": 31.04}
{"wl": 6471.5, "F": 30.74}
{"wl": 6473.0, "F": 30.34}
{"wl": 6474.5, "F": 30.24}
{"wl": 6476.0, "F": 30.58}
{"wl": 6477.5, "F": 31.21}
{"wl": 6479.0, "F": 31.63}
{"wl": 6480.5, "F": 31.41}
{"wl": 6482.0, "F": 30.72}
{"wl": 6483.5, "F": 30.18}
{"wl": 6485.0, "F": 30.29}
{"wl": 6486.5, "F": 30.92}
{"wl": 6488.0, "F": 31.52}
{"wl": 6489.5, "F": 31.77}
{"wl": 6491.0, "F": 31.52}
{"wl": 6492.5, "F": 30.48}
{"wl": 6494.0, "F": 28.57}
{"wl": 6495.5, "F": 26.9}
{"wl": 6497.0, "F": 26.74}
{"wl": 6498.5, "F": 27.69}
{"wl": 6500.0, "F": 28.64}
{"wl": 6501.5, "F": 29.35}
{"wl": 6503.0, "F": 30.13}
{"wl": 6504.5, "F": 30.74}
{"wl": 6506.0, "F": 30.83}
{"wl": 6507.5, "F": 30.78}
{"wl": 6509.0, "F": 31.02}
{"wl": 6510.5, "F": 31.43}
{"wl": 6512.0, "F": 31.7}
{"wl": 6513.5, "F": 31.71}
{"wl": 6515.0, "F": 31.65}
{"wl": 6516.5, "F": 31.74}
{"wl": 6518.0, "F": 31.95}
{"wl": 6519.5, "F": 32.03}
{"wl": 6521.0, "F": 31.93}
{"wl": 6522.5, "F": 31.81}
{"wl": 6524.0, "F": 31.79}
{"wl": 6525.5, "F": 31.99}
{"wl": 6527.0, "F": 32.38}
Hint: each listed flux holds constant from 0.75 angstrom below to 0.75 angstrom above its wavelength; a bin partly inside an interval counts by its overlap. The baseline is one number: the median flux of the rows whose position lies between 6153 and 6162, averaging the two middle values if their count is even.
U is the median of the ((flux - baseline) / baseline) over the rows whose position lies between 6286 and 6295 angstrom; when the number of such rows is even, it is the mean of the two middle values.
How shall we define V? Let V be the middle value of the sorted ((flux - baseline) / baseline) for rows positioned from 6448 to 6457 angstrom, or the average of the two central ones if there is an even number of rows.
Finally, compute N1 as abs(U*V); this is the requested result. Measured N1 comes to 0.0011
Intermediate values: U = 0.015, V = 0.075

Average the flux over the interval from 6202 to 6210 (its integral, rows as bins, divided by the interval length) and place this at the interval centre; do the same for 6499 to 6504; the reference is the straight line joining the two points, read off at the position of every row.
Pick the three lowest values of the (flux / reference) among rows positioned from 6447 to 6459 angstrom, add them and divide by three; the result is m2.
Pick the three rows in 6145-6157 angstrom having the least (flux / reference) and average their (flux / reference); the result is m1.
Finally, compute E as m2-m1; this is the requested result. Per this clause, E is 0.01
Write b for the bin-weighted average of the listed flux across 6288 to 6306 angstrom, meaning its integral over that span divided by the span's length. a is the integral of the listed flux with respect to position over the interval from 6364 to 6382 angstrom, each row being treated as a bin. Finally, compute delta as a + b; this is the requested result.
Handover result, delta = 546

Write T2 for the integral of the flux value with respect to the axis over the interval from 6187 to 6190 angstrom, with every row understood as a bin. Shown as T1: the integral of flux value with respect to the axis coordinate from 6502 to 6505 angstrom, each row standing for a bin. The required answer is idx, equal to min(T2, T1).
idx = 86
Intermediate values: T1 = 91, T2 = 86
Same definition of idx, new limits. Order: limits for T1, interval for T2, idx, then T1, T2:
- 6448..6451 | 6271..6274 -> 84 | 91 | 84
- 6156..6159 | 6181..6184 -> 84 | 84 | 88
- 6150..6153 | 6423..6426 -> 88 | 88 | 88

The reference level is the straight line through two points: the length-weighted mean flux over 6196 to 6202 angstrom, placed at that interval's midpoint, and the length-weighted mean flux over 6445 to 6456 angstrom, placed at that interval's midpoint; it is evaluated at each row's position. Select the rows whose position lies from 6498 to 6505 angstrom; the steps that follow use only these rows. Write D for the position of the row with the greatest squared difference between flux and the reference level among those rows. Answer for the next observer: 6498.5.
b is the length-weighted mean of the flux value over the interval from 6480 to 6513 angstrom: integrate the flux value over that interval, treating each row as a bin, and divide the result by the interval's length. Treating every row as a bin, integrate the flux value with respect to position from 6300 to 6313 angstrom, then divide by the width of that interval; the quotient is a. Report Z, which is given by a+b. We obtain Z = 58.7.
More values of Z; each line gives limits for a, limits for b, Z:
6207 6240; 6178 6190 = 55.9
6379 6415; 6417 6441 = 57.7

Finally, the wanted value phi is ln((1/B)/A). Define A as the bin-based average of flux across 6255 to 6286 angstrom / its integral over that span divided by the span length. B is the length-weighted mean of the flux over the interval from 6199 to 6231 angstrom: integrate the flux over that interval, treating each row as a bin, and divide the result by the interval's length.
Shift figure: -6.61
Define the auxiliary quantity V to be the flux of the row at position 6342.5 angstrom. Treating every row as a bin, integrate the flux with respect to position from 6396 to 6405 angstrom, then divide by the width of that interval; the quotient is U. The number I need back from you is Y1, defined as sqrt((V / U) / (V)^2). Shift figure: 0.0348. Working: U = 28.1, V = 29.3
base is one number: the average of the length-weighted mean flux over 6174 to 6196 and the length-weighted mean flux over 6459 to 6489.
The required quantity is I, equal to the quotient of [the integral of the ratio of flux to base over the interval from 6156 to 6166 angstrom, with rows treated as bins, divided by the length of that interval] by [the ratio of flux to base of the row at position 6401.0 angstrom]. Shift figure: 0.89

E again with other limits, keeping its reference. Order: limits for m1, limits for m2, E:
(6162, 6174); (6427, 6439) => 0.23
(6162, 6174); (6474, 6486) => 0.29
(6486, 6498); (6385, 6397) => 0.04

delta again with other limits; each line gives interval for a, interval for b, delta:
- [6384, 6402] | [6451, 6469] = 543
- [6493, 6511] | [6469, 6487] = 560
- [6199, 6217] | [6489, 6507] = 536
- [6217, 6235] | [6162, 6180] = 494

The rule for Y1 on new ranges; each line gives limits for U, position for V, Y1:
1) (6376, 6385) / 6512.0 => 0.0332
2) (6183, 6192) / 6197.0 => 0.0350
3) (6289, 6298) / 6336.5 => 0.0351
